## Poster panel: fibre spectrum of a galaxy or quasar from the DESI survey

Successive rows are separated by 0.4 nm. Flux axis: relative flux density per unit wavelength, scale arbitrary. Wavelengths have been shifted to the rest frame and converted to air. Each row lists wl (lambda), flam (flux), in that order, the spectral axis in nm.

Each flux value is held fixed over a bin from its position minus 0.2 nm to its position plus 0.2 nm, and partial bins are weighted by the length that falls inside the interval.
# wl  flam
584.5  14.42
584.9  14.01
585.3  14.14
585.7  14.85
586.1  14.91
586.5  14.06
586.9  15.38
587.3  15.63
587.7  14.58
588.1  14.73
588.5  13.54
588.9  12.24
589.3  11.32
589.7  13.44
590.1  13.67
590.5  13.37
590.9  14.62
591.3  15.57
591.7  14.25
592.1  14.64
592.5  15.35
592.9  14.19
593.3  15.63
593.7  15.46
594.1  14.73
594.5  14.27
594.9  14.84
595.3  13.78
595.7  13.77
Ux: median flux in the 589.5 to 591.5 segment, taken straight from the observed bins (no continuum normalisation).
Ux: 13.7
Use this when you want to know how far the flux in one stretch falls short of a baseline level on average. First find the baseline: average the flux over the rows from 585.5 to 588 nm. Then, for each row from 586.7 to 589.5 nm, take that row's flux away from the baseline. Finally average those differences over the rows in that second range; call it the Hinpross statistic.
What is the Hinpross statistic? 1.0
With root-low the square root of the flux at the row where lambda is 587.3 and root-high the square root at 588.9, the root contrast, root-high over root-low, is 0.88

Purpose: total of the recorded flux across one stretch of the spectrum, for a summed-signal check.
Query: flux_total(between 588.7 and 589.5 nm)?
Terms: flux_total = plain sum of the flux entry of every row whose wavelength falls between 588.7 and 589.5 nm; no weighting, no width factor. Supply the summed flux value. 23.6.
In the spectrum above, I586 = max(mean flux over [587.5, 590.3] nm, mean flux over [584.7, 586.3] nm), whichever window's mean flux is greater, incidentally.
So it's 14.5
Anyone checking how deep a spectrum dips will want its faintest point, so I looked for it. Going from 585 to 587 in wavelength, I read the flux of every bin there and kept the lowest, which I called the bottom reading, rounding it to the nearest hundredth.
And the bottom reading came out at 14.06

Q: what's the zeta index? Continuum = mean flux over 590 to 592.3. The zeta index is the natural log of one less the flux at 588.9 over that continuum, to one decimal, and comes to -1.9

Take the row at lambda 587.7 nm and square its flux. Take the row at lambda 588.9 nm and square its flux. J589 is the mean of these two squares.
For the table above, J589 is 181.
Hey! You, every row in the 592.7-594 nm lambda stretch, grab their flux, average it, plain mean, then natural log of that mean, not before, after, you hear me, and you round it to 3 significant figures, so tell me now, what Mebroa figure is 2.71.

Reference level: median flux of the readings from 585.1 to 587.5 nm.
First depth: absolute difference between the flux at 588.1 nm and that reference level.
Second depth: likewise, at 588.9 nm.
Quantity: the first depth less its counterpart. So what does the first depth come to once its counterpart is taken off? -2.5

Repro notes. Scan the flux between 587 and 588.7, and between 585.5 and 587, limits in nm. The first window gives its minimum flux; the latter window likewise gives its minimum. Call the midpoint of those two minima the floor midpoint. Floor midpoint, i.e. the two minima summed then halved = 13.8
